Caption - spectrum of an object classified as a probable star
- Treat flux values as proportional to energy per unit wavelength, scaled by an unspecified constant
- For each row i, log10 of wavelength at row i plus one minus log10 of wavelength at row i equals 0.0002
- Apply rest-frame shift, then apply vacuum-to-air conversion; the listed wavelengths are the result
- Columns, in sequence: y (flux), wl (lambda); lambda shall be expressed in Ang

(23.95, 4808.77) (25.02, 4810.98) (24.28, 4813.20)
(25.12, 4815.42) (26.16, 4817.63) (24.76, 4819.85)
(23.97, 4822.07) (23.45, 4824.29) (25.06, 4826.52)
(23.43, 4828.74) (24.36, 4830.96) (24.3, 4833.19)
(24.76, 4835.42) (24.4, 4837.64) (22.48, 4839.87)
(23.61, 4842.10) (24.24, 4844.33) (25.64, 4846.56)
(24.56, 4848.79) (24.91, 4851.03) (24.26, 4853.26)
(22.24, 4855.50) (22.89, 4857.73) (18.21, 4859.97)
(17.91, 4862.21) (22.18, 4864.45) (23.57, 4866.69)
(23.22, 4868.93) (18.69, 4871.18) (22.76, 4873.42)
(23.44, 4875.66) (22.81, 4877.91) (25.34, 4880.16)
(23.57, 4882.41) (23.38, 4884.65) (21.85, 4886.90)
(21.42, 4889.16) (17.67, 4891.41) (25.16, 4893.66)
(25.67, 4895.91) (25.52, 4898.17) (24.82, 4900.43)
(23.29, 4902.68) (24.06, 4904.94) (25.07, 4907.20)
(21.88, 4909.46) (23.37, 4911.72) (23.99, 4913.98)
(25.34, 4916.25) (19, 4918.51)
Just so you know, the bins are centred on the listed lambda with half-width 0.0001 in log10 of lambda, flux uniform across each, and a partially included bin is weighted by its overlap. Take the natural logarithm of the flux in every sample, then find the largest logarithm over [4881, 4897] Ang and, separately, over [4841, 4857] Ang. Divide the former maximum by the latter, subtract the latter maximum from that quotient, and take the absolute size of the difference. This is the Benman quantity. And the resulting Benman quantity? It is 2.24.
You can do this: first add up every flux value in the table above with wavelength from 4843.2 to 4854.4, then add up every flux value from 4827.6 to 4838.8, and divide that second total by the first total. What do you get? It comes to 0.98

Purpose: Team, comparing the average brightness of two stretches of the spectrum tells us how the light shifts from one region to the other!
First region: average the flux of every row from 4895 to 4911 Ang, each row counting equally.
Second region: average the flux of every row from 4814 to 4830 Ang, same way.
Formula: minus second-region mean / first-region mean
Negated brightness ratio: -1.01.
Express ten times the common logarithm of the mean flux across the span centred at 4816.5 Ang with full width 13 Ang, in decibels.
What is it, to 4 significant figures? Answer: 13.96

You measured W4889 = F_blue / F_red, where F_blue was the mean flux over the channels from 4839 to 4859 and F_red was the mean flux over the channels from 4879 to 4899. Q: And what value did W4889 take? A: 1.03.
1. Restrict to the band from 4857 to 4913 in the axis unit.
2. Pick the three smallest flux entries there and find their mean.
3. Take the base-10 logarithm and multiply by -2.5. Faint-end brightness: -3.13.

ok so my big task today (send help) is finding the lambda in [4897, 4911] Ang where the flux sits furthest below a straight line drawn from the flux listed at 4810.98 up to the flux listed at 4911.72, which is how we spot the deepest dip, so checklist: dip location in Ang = 4909.46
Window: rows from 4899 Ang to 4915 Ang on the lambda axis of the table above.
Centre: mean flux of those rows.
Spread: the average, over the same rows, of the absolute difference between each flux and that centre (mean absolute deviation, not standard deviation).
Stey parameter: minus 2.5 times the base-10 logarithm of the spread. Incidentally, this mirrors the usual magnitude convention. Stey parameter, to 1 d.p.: 0.2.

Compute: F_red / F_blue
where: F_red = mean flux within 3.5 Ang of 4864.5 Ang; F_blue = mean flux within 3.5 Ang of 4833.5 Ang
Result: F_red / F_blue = 0.87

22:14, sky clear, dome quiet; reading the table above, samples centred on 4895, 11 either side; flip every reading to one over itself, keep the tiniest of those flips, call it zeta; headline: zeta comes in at 0.0390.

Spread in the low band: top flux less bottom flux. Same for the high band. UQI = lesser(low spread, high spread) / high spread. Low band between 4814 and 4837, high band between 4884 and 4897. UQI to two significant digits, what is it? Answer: 0.34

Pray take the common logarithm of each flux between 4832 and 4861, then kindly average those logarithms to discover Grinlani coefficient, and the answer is 1.37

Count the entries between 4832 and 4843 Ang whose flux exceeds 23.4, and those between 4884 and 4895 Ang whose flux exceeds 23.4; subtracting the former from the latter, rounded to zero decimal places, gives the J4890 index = -3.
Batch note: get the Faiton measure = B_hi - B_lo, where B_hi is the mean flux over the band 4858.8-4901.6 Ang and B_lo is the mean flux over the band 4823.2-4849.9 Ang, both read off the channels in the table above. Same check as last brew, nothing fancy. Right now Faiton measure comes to -1.7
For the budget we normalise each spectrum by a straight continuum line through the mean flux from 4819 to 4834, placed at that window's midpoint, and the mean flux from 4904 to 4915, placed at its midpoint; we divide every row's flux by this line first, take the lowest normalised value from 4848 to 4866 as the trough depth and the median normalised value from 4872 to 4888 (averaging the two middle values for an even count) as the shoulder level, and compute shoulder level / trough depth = 1.31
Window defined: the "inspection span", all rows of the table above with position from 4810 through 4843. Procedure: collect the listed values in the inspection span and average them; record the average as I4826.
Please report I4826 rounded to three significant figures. 24.3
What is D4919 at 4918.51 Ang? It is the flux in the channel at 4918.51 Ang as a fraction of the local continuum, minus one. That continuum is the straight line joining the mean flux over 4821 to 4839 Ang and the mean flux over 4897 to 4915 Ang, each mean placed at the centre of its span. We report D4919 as -0.21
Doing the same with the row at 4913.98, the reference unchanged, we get 0.00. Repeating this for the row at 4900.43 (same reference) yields 0.03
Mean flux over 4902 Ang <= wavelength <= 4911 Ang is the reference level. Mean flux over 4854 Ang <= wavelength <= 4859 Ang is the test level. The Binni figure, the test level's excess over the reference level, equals -1.0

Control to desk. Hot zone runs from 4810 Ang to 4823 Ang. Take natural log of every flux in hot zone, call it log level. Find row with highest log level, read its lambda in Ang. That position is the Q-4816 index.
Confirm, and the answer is 4817.63 Ang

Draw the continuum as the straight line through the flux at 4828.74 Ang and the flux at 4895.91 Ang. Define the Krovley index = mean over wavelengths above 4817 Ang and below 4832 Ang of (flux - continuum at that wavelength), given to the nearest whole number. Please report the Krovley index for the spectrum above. 1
